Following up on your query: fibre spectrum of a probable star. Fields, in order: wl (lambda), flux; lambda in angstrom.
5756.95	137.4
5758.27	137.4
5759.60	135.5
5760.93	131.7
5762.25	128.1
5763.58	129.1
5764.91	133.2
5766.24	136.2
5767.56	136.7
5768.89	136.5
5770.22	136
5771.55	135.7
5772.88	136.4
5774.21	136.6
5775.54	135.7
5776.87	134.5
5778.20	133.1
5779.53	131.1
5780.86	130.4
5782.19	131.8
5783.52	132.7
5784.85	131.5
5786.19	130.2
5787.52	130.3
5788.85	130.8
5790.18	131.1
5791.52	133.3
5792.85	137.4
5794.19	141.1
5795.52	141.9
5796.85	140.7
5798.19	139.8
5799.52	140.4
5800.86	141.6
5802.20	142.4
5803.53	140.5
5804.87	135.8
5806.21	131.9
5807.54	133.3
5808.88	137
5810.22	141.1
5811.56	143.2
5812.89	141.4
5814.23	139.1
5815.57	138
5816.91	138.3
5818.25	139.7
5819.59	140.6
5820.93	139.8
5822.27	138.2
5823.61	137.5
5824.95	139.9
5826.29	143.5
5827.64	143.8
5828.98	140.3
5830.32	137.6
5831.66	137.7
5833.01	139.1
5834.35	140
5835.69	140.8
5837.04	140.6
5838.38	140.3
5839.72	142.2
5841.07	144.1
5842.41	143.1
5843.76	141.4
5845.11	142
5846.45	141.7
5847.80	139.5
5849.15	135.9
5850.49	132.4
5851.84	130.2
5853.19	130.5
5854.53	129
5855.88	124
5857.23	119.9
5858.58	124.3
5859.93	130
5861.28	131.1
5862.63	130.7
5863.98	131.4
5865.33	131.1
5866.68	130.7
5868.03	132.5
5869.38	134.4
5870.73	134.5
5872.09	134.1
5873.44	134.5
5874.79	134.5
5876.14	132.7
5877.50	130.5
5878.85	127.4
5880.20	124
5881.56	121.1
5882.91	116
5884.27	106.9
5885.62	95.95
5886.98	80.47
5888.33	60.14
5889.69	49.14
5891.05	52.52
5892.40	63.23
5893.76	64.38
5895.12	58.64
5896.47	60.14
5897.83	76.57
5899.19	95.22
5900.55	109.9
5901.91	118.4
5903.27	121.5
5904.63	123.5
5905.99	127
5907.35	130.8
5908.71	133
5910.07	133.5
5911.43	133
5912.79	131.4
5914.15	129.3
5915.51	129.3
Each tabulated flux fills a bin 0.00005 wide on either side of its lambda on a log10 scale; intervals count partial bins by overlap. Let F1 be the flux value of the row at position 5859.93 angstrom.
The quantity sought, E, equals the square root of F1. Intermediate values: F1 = 130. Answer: 11.4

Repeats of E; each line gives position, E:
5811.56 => 12.0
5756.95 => 11.7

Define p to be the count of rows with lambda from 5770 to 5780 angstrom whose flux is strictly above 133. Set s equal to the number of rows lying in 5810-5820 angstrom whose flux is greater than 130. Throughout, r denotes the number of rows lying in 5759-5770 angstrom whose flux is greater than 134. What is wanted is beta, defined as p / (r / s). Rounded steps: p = 7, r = 4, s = 8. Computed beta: 14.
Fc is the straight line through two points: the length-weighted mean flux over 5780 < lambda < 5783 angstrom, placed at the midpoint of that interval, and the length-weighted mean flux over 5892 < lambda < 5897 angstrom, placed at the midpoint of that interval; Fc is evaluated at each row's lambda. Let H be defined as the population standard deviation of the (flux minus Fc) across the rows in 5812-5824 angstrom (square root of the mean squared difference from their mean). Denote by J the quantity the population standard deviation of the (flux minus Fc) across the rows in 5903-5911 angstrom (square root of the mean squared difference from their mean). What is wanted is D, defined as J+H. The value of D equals 8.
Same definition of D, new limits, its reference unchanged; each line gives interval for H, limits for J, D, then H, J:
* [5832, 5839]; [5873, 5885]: 8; 1.7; 7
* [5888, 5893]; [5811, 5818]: 7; 6.0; 1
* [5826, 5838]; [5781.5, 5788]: 3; 2.3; 1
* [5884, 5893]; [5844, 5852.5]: 22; 19.2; 3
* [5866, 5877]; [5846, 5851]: 5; 2.8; 3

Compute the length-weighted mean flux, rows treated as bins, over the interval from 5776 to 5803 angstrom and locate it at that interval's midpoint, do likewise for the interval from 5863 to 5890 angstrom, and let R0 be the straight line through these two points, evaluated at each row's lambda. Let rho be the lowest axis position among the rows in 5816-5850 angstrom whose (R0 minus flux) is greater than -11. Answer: 5816.91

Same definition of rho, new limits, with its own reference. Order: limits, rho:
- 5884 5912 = 5884.27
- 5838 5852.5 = 5850.49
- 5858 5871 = 5858.58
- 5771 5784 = 5771.55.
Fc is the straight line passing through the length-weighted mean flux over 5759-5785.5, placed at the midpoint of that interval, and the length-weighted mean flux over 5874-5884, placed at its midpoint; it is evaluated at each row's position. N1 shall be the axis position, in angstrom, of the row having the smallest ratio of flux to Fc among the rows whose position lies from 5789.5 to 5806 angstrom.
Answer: 5790.18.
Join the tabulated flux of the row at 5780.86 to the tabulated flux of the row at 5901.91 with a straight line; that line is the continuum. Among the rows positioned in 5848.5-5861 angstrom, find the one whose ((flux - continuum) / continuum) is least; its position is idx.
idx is 5857.23 angstrom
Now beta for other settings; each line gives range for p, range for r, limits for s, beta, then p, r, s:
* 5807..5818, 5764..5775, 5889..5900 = 0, 8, 7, 0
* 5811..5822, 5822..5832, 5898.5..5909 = 2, 8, 8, 2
